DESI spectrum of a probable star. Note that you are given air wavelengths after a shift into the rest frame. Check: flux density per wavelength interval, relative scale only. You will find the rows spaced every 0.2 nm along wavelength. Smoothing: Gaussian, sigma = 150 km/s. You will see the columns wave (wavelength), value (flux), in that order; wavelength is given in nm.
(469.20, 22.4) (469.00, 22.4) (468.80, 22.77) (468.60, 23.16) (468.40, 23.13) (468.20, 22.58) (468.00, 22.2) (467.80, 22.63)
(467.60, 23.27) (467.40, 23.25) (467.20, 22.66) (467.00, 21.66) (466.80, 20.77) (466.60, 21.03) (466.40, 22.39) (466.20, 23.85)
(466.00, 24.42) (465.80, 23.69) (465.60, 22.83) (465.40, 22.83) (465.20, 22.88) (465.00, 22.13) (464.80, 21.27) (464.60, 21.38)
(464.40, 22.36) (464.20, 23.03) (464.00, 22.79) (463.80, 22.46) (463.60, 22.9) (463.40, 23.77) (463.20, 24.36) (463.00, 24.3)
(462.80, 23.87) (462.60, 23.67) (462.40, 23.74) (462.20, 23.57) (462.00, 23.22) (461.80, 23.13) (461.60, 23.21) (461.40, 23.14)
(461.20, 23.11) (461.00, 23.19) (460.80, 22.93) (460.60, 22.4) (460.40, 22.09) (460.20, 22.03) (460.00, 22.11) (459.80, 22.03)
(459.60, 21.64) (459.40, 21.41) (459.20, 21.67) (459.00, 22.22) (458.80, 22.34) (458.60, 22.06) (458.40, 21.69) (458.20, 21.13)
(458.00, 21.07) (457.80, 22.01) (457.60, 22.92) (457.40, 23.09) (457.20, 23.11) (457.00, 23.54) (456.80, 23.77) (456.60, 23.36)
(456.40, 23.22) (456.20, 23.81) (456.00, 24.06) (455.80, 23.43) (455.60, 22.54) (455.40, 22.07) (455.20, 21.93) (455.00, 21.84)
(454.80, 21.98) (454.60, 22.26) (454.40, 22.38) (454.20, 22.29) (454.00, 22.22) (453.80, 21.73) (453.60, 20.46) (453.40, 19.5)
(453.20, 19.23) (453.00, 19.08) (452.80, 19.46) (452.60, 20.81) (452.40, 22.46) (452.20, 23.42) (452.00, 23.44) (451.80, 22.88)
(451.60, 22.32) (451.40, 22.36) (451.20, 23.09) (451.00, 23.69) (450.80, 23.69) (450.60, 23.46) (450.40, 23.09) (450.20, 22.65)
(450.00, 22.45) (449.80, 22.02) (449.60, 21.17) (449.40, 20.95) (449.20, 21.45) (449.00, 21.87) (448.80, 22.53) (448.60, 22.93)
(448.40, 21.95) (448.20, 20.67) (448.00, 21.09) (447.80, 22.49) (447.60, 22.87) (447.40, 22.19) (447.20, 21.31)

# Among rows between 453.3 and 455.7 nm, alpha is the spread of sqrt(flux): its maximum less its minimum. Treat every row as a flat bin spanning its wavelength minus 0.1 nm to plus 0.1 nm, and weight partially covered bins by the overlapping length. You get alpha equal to 0.33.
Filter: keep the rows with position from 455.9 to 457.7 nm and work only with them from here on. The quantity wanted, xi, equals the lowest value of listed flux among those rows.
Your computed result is 22.92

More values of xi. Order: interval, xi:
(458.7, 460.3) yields 21.41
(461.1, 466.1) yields 21.27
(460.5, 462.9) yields 22.4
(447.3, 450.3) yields 20.67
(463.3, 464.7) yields 21.38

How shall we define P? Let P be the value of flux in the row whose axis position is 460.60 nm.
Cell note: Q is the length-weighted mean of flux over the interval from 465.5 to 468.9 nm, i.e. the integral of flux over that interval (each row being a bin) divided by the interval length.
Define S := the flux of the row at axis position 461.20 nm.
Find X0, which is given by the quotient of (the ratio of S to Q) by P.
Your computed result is 0.045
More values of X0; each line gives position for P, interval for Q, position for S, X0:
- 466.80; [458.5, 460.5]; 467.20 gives 0.050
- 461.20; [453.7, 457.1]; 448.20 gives 0.039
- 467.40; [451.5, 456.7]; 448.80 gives 0.044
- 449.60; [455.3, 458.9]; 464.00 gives 0.047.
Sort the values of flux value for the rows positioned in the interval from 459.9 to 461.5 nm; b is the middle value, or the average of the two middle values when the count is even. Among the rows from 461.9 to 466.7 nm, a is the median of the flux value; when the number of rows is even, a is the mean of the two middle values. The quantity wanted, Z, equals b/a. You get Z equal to 0.99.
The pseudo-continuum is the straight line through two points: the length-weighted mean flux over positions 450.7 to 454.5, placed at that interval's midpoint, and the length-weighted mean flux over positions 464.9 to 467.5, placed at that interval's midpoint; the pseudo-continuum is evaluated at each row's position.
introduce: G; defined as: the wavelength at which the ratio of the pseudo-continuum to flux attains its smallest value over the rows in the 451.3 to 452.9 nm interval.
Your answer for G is 452.00 nm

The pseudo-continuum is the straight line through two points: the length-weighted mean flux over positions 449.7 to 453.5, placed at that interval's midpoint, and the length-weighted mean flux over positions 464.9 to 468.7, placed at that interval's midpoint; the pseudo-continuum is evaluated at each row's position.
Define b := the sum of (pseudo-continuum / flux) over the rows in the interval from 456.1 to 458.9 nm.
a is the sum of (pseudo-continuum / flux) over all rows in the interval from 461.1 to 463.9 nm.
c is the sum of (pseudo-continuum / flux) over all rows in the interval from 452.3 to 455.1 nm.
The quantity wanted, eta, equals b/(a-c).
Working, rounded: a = 13.4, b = 13.8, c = 14.7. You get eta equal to -11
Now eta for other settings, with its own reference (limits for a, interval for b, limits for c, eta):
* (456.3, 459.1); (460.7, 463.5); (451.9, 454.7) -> -19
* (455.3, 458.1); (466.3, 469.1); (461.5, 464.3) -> 140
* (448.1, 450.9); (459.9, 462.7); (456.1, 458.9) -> 221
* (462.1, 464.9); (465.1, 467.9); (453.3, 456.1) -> -33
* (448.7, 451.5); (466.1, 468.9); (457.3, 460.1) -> -26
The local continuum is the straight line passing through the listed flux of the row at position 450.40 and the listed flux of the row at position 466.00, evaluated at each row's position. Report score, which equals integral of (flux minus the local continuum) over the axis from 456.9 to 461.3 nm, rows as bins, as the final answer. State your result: -6.9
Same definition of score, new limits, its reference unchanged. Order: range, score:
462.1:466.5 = -5.1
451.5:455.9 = -7.3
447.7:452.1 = -3.0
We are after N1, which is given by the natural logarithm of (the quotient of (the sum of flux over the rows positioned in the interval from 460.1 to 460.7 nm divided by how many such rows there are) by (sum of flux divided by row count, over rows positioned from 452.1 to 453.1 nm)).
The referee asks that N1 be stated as 0.05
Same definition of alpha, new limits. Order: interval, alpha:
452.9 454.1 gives 0.35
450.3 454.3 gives 0.50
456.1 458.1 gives 0.29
